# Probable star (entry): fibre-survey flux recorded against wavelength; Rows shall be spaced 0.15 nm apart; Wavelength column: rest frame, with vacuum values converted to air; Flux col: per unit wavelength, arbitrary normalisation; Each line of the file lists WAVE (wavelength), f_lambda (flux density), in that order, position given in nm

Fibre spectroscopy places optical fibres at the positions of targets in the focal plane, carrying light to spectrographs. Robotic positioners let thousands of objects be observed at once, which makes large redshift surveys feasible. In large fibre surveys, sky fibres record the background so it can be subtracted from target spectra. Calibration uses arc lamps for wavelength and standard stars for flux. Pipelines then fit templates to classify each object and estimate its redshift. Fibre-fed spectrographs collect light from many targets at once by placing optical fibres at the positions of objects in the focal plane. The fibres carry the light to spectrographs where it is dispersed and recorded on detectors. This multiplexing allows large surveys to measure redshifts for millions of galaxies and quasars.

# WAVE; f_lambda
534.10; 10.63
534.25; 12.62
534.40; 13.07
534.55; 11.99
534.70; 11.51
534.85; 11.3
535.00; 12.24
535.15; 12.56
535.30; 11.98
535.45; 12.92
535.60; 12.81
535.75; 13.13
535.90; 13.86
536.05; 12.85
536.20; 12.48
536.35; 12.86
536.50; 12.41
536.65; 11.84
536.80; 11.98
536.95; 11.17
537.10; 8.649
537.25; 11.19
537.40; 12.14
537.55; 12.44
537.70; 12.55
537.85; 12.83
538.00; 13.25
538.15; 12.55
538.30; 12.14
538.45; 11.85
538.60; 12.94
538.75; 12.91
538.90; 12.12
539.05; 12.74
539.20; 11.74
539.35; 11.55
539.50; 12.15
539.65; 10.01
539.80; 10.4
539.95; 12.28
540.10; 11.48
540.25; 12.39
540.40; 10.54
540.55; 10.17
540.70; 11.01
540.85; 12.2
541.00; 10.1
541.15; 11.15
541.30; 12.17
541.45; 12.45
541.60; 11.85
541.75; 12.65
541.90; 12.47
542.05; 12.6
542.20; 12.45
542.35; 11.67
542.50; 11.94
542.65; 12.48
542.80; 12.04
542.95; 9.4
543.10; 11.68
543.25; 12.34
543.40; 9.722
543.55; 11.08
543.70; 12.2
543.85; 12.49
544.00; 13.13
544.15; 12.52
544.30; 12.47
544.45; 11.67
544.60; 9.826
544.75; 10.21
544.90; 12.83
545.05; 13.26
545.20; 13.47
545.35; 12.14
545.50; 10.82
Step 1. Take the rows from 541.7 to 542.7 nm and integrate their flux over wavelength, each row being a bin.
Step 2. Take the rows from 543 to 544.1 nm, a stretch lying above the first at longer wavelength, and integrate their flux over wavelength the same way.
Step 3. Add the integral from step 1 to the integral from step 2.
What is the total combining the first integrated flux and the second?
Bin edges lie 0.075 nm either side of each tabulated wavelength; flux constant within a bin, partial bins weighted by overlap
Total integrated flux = 25.3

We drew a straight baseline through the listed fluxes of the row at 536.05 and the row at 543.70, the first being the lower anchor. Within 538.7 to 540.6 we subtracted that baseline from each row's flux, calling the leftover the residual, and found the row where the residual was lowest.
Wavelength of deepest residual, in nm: 539.65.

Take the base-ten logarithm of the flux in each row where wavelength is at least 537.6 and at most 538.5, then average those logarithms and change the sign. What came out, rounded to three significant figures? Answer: -1.10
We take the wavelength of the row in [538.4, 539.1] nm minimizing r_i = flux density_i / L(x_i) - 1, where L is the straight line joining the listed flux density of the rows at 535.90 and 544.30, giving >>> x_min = 538.45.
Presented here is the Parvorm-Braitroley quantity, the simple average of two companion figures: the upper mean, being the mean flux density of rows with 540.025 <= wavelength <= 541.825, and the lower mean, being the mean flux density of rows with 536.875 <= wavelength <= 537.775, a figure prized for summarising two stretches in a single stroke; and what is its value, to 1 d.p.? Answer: 11.4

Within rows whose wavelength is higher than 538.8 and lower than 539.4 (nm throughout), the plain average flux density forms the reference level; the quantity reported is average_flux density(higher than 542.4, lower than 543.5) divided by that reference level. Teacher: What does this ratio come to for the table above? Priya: 0.94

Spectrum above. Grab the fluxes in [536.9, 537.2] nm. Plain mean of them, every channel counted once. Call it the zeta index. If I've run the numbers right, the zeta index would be 9.9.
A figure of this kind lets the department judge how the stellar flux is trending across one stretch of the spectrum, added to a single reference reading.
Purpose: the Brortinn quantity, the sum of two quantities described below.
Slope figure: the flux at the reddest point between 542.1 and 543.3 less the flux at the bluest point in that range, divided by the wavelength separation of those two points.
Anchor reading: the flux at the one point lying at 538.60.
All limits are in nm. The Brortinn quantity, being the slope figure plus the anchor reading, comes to 12.8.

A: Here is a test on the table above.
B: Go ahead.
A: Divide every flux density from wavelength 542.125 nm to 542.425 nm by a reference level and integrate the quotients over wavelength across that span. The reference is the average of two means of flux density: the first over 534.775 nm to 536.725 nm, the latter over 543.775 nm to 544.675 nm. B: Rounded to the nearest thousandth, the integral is 0.294 nm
